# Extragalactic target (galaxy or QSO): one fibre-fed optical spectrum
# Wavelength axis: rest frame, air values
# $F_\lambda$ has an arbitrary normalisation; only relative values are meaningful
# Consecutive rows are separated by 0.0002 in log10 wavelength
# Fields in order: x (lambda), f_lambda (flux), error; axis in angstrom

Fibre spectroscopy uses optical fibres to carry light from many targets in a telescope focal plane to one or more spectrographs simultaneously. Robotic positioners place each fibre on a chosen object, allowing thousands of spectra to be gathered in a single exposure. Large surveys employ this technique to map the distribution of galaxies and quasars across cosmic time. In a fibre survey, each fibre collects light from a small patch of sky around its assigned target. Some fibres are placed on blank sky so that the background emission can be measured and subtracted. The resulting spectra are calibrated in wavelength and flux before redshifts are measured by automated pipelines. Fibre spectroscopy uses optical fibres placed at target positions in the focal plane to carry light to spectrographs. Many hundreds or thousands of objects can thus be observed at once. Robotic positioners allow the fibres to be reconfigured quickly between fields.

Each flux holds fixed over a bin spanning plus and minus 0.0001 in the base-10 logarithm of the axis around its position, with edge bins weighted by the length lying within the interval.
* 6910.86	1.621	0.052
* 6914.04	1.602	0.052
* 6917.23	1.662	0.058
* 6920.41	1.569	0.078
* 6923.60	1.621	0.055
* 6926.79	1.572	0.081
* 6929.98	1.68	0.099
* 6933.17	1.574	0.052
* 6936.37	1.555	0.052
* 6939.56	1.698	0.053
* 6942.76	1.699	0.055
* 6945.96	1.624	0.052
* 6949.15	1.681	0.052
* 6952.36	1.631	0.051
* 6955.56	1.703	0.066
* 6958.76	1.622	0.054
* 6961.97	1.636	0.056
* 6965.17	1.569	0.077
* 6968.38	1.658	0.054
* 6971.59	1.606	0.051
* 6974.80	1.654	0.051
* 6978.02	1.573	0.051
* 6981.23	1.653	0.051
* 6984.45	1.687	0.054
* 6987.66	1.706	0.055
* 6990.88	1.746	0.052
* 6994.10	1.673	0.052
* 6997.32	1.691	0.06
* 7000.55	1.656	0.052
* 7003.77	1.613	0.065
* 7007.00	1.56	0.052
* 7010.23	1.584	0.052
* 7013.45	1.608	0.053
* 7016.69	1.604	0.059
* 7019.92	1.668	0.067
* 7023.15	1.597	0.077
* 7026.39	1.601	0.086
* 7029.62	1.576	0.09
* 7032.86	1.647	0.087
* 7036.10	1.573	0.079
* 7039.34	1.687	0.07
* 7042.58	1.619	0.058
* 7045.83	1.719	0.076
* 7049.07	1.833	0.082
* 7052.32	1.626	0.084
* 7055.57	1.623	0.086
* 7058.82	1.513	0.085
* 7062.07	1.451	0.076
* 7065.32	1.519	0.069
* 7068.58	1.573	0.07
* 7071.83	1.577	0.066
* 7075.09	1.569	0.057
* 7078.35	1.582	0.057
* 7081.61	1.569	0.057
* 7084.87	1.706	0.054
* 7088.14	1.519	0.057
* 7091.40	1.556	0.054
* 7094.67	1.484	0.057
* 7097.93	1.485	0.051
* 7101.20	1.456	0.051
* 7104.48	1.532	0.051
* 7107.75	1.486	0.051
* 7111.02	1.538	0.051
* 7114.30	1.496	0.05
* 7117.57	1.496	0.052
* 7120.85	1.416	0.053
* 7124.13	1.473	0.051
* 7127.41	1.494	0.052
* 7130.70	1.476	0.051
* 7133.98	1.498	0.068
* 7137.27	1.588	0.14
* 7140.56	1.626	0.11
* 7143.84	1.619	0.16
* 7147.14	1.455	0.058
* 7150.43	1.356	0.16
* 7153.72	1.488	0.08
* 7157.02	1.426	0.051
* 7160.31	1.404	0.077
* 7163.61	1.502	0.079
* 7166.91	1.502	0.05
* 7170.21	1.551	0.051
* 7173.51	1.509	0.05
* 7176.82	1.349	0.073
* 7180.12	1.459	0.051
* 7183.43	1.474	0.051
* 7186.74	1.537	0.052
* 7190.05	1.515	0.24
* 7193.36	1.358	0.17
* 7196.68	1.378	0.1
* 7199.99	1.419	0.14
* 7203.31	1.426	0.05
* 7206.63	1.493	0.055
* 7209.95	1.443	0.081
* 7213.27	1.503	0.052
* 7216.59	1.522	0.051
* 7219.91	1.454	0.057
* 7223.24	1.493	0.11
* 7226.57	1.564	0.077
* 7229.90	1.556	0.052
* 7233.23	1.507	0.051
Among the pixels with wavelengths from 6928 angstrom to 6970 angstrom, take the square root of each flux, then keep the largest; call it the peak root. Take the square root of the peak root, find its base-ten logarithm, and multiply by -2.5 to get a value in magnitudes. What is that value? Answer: -0.145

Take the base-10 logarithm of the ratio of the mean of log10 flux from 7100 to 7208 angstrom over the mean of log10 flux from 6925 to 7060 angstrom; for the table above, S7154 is -0.102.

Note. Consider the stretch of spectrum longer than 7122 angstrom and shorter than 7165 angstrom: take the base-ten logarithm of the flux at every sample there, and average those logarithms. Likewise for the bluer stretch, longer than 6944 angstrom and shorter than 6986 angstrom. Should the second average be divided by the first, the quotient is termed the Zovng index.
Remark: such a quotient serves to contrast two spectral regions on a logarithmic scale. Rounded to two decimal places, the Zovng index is 1.24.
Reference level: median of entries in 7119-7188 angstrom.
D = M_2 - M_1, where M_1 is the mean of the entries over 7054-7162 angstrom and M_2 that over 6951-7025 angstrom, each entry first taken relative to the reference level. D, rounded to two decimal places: 0.12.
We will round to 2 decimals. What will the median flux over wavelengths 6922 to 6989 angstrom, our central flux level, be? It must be 1.64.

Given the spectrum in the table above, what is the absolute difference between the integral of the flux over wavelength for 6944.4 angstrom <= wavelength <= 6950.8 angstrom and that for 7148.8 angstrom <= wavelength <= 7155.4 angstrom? 1.2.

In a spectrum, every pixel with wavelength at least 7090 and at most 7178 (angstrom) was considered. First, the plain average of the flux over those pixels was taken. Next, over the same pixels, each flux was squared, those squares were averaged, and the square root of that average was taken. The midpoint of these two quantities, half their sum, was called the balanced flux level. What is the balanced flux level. 1.49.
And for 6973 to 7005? 1.67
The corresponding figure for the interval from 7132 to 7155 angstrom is 1.52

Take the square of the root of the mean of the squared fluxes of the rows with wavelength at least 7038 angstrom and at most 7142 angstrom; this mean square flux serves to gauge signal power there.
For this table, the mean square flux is 2.4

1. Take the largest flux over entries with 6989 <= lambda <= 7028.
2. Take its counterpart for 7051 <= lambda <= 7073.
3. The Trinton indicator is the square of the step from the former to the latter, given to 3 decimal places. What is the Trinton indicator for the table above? 0.014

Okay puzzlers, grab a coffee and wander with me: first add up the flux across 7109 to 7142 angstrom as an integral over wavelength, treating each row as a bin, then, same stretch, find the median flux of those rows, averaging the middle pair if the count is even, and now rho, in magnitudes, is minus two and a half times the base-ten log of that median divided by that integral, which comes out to 3.8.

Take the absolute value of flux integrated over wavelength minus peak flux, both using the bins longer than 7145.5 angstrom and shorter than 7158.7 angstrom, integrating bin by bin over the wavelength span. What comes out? 17.4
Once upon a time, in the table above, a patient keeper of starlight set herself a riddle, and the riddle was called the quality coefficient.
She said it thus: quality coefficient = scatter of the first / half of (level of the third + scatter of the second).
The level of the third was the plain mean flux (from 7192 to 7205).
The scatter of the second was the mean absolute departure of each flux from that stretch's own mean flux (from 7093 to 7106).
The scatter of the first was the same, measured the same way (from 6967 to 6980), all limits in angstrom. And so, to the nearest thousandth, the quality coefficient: 0.047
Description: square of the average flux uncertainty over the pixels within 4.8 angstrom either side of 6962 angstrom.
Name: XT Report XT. 0.0039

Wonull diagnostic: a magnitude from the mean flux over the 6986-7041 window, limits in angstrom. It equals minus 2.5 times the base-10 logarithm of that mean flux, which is -0.53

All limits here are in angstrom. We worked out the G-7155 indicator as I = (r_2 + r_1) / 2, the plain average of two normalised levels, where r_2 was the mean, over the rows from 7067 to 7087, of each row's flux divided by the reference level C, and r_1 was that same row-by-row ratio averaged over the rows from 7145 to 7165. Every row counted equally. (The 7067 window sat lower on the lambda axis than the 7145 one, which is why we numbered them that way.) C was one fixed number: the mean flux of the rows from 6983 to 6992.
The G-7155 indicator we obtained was 0.886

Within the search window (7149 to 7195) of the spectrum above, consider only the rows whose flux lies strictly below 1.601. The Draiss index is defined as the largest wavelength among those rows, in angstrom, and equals 7193.36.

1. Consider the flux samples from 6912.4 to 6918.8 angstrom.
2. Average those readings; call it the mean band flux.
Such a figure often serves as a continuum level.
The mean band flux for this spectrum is 1.63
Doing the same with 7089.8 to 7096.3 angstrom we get 1.52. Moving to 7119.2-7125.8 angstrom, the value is 1.44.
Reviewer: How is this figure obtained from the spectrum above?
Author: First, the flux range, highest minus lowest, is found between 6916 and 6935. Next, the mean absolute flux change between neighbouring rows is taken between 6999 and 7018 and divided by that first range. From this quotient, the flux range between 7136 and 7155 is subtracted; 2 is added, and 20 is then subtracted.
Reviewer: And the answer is -18.00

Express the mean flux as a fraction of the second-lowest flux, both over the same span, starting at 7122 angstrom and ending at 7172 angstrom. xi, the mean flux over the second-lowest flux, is 1.07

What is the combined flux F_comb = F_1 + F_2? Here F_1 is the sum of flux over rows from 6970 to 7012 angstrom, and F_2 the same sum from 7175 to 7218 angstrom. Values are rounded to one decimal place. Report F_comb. 40.3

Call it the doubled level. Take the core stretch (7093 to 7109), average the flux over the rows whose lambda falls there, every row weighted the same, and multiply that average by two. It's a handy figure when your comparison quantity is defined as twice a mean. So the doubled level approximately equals 2.98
